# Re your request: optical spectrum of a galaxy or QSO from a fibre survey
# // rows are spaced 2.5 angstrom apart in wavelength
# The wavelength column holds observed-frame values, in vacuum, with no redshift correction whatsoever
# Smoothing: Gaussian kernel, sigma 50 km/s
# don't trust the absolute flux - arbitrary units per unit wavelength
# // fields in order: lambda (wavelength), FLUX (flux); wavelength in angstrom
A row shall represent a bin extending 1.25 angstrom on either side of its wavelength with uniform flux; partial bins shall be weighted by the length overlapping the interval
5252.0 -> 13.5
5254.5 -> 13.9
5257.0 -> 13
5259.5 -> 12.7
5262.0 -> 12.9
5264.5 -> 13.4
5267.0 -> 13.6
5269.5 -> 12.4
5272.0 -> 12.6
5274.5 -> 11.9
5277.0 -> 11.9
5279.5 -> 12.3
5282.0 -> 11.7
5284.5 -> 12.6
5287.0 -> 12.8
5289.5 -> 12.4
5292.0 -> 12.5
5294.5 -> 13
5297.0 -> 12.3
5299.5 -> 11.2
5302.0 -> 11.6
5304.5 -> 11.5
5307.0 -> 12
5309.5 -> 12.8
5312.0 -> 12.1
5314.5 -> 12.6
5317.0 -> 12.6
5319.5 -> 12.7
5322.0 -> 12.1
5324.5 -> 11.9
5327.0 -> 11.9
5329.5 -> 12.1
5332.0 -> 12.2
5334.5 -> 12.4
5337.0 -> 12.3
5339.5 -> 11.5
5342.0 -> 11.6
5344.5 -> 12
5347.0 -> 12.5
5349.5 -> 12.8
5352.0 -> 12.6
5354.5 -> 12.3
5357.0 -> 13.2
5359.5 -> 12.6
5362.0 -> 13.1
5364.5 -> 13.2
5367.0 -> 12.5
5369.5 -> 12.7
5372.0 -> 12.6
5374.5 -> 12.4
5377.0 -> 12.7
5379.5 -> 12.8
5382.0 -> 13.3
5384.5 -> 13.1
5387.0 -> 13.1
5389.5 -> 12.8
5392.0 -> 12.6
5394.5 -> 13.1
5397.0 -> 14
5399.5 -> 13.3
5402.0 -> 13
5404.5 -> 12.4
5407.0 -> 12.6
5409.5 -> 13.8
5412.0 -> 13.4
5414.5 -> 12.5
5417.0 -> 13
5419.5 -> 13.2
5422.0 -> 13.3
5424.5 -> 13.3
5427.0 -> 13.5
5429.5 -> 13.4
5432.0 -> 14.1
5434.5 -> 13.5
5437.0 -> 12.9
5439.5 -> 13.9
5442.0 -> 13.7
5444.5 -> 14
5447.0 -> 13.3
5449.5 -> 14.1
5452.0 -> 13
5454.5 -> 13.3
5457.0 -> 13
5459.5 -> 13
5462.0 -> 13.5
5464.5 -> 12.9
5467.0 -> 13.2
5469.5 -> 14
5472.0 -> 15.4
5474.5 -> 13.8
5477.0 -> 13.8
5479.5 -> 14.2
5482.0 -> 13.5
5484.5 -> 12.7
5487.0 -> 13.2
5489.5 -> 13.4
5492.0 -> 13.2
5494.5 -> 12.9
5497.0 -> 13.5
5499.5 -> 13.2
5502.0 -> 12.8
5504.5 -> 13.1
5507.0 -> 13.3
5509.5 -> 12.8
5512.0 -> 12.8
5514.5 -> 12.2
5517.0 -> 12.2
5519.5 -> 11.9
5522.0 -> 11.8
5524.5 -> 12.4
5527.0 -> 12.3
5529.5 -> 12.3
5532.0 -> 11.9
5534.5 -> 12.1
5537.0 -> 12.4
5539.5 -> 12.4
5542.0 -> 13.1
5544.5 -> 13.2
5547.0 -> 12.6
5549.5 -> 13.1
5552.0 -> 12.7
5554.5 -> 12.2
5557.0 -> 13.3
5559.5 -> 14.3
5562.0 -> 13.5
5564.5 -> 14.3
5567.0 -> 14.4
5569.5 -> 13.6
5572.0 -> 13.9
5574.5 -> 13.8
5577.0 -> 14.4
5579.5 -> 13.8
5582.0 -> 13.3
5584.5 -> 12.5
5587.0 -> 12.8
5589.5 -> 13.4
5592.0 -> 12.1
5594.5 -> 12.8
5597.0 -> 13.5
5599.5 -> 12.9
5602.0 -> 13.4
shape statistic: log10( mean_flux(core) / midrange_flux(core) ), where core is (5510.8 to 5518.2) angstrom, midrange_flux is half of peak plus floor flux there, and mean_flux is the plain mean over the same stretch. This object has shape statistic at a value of -0.0035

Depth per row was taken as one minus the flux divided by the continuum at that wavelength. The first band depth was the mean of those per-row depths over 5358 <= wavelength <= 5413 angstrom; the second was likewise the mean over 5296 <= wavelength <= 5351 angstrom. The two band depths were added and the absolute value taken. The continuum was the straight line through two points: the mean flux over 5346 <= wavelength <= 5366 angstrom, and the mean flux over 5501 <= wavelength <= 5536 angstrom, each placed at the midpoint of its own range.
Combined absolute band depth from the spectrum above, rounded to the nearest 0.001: 0.039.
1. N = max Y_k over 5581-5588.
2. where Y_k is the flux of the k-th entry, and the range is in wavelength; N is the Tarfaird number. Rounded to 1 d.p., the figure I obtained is 13.3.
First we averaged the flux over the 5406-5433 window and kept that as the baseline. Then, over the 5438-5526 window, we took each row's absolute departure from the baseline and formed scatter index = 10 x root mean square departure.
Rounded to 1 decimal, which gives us 7.0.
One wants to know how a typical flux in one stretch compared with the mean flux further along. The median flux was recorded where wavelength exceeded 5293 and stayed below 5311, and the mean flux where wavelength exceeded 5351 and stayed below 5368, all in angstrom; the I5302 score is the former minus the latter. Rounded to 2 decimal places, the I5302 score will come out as -0.79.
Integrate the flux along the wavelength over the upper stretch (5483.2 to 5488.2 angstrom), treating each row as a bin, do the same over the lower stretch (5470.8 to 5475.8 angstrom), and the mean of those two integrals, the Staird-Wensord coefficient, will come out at 69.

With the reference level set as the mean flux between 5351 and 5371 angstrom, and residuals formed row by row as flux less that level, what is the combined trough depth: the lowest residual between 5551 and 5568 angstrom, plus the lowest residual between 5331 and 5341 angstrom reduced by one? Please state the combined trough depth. -2.85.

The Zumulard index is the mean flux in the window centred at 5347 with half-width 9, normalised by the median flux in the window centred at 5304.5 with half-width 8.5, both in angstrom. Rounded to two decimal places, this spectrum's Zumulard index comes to 1.02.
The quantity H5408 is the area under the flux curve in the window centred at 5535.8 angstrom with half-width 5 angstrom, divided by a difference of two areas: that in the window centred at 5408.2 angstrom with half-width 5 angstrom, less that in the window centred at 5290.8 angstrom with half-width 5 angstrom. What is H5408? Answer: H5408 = 33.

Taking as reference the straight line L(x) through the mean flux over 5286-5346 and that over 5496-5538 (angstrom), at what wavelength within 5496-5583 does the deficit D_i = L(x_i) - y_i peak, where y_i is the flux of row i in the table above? 5522.0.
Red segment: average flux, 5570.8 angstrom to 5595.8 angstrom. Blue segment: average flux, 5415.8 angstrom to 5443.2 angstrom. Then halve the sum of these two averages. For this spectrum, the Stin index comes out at 13.4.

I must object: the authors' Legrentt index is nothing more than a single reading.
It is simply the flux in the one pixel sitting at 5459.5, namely 13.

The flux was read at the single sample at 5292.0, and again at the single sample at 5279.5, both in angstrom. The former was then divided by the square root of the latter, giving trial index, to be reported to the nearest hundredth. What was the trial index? 3.56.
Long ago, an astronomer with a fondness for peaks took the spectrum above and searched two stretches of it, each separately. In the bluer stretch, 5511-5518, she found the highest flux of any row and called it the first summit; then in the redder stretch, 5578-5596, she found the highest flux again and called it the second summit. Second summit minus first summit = 1.00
